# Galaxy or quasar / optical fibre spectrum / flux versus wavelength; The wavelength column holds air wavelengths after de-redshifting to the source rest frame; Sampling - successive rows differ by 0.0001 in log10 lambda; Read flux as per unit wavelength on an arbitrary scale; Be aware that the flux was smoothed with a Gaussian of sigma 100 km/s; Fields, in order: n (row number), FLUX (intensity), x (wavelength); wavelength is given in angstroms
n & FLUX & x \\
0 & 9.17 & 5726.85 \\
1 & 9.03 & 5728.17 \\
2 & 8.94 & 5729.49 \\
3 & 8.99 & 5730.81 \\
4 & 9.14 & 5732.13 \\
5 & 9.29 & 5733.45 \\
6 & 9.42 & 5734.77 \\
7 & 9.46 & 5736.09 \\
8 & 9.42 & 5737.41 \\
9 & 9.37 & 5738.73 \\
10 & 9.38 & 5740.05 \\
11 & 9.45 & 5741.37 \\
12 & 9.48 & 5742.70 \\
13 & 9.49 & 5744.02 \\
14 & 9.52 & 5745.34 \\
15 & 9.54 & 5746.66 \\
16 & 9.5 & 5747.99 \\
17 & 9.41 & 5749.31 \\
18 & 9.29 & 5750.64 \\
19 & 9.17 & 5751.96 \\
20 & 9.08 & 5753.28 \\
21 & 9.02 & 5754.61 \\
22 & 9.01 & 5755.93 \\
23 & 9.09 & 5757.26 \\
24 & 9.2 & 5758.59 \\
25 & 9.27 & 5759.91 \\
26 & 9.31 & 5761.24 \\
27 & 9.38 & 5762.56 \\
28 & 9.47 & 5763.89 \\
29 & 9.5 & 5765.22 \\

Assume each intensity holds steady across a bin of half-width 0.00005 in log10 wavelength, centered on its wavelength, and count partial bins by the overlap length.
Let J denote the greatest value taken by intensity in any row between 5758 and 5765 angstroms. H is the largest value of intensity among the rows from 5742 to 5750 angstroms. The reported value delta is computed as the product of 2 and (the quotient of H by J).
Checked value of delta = 2.01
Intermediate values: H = 9.54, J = 9.47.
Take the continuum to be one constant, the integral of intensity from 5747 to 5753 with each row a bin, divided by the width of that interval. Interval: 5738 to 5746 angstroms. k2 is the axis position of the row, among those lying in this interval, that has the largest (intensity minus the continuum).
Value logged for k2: 5745.34 angstroms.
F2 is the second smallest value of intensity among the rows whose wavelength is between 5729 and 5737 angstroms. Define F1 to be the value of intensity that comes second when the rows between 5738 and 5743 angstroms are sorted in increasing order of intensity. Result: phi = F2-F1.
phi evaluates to -0.39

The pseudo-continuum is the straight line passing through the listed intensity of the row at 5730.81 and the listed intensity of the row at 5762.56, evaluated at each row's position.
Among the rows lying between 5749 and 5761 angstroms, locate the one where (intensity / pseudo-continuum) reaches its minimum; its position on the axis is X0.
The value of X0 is 5755.93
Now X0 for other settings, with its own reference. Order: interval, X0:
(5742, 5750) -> 5749.31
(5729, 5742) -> 5729.49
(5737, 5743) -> 5740.05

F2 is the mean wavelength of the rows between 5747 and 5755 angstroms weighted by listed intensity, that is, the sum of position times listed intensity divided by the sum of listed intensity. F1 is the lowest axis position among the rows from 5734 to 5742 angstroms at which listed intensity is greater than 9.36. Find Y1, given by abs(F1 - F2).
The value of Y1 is 16.5 angstroms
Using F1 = 5734.77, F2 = 5751.3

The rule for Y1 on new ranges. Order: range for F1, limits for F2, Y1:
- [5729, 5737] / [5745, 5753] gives 13.8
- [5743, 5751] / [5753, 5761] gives 12.6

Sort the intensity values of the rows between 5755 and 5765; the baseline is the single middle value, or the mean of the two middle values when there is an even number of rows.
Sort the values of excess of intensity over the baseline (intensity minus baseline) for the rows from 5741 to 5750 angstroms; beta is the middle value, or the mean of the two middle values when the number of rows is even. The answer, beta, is 0.22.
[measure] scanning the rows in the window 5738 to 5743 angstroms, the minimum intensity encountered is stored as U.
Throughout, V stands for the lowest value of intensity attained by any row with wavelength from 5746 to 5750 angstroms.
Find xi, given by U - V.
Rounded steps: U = 9.37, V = 9.41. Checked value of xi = -0.04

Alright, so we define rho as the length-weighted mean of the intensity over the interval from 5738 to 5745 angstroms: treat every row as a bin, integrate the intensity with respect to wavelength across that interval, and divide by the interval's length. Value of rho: 9.44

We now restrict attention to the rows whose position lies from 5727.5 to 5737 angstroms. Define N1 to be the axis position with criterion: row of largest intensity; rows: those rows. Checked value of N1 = 5736.09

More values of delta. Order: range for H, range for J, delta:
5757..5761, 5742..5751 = 1.94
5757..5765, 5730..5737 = 2.00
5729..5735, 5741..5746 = 1.98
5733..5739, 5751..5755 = 2.06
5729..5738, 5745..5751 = 1.98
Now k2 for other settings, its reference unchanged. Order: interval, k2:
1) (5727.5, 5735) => 5734.77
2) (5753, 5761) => 5759.91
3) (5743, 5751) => 5746.66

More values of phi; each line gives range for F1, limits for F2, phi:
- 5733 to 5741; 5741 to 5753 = -0.08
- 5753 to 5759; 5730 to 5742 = 0.12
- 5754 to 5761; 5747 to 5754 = 0.15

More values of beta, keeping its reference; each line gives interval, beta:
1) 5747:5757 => -0.10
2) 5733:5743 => 0.15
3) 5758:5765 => 0.04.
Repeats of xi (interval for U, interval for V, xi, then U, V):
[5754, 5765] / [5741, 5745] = -0.44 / 9.01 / 9.45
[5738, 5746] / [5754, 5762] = 0.36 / 9.37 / 9.01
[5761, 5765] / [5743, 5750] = -0.10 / 9.31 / 9.41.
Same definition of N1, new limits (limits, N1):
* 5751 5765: 5763.89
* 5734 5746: 5745.34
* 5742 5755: 5746.66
